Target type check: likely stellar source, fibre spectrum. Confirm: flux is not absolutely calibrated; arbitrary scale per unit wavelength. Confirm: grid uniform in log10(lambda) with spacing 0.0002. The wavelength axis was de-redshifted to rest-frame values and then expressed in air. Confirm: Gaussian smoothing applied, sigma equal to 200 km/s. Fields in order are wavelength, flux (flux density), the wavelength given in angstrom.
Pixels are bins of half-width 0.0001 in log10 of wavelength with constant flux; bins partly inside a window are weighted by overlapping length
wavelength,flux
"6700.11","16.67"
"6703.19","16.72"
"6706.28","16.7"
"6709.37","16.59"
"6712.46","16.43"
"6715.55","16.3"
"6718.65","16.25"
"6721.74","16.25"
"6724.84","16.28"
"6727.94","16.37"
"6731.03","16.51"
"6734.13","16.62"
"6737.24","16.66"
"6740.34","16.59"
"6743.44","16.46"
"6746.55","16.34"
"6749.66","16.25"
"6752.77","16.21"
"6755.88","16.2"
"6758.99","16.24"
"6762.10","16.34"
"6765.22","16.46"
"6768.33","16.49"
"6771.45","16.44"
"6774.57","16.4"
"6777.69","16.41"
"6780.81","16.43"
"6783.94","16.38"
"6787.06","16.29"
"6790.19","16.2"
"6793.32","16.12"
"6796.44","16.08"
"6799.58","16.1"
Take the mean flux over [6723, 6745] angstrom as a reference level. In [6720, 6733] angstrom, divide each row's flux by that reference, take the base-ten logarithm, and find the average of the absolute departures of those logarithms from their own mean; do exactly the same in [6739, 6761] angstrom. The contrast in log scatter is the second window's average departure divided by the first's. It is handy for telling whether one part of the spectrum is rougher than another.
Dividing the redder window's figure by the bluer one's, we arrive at 1.3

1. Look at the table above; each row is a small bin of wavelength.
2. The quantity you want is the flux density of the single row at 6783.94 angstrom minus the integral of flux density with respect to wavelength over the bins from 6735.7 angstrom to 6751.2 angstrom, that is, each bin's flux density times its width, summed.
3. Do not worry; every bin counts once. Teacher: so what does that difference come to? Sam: -239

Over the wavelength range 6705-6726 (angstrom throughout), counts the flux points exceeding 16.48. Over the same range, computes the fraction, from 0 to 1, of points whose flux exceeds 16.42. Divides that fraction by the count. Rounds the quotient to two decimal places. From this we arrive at 0.21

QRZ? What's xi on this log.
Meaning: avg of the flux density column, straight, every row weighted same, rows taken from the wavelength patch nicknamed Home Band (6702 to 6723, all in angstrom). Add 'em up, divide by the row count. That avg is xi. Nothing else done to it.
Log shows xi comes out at 16.46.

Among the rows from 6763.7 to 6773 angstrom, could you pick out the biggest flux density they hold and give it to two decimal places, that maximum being 16.49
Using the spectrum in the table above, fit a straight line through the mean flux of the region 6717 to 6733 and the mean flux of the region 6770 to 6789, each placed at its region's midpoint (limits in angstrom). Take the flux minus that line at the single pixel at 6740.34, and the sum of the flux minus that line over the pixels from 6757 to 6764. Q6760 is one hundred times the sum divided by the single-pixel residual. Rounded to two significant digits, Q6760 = -67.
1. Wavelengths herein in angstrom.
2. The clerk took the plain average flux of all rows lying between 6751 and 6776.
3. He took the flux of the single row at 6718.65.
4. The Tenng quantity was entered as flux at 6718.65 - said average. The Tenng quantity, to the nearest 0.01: -0.10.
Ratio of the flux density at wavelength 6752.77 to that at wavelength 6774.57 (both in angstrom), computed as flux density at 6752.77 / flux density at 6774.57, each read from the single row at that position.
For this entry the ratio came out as 0.99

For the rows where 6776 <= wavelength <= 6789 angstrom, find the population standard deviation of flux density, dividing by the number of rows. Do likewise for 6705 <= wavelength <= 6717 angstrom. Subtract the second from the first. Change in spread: -0.10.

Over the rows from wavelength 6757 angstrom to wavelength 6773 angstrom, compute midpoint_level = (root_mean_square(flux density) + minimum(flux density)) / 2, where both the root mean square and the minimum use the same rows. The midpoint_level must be 16.3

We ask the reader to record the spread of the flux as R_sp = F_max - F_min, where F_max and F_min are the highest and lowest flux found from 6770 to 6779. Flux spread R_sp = 0.04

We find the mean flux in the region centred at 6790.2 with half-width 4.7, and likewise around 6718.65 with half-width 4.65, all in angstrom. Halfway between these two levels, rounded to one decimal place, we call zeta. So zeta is 16.2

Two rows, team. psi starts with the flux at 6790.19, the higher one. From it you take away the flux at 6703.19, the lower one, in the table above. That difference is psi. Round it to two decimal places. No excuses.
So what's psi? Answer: -0.52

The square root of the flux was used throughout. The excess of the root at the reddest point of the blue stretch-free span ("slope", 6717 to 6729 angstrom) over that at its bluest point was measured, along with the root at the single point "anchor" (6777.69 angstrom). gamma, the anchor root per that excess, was 273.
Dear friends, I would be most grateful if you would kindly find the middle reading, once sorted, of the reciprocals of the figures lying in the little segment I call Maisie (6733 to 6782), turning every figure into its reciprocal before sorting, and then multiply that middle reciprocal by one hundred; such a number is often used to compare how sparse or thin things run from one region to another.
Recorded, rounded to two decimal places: 6.09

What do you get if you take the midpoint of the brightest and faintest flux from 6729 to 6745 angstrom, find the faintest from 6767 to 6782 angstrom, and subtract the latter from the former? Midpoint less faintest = 0.16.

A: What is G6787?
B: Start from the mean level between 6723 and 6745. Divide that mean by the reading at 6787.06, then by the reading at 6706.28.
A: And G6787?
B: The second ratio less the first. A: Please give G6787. -0.025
